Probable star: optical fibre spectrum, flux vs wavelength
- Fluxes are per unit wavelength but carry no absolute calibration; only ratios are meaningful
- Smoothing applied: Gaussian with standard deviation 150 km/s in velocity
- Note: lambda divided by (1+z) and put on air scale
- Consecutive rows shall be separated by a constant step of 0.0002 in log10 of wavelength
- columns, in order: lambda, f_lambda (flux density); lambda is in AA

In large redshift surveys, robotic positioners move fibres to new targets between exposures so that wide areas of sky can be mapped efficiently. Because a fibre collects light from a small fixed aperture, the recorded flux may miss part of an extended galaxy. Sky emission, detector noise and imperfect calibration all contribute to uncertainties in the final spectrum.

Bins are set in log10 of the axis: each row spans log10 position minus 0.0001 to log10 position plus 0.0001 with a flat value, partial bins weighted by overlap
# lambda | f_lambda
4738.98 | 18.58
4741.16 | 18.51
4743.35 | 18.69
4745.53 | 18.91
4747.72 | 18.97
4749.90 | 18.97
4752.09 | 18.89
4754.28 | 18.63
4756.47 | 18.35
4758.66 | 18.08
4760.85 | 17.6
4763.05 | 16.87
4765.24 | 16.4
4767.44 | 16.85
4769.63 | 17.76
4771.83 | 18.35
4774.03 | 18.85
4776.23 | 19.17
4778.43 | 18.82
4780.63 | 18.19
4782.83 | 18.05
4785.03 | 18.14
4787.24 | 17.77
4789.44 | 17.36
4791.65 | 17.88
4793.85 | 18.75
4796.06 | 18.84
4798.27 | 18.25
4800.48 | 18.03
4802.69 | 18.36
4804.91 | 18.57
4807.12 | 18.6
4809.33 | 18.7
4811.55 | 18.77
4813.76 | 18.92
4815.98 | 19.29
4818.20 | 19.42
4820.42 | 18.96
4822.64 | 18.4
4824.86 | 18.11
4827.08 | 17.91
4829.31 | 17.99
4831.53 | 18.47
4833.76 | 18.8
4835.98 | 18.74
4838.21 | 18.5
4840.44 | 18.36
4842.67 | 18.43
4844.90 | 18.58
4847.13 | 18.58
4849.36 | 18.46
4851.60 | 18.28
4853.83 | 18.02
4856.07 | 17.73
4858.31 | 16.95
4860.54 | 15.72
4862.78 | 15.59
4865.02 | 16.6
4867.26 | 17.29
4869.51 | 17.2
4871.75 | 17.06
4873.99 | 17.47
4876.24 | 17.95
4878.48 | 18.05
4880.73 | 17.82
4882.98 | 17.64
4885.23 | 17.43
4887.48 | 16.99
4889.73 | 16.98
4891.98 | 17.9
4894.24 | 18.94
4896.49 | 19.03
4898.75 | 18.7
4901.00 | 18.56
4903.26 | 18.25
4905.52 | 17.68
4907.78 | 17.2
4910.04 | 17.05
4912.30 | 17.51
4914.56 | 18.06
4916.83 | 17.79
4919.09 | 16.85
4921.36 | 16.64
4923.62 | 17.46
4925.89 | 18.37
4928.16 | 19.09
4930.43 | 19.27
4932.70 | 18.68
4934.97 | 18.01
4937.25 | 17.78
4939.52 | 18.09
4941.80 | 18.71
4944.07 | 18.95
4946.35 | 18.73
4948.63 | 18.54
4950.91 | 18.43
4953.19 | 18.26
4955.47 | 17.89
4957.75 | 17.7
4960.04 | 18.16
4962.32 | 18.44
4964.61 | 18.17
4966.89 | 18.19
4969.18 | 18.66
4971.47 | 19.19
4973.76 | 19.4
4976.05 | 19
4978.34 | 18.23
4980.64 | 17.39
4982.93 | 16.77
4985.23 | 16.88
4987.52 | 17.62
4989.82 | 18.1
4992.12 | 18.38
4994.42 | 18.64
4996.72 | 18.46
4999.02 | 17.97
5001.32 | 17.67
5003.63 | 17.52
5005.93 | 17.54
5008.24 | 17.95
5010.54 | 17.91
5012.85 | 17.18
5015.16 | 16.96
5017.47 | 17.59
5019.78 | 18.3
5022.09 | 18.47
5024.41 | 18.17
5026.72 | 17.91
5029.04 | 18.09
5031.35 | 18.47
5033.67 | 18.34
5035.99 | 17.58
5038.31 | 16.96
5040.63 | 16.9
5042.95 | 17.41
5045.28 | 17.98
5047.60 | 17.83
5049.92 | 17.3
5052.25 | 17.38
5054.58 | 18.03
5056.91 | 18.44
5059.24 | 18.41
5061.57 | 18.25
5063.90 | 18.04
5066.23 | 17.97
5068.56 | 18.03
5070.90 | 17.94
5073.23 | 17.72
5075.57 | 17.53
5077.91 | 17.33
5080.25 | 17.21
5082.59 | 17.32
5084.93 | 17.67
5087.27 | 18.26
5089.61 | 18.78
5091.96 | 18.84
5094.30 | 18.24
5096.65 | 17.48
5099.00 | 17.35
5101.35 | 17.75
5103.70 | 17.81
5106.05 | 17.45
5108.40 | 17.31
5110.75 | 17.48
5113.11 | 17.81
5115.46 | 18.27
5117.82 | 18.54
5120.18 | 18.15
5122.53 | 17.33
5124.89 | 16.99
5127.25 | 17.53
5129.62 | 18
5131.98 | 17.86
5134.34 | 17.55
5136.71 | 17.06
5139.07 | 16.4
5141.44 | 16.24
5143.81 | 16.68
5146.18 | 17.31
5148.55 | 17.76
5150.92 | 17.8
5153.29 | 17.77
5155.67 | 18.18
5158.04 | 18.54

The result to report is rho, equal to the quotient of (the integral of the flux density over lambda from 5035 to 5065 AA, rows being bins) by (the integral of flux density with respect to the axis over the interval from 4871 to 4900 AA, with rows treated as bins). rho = 1.03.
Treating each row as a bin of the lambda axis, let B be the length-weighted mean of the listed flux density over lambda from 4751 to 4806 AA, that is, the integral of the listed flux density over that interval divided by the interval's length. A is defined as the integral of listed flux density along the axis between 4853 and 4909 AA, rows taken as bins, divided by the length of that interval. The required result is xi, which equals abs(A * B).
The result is 318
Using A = 17.5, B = 18.1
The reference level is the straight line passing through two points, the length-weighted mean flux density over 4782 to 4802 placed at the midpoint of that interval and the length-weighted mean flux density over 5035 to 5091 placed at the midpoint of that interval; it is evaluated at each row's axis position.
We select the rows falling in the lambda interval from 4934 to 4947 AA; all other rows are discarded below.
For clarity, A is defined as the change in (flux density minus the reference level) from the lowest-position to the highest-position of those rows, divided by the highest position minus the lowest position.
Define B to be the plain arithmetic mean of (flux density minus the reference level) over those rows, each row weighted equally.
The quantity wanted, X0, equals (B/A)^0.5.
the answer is 2.6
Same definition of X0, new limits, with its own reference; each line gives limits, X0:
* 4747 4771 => 2.1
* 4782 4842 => 7.1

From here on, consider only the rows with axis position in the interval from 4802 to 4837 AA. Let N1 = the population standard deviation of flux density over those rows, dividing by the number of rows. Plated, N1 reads 0.41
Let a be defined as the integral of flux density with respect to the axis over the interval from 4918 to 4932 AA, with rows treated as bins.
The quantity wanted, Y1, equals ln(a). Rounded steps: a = 252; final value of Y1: 5.53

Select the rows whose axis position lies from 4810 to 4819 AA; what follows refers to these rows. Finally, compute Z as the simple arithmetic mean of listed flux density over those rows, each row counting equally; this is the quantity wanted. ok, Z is 19.1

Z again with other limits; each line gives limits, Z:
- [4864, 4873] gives 17.0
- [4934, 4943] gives 18.1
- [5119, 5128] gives 17.5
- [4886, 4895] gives 17.7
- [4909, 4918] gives 17.6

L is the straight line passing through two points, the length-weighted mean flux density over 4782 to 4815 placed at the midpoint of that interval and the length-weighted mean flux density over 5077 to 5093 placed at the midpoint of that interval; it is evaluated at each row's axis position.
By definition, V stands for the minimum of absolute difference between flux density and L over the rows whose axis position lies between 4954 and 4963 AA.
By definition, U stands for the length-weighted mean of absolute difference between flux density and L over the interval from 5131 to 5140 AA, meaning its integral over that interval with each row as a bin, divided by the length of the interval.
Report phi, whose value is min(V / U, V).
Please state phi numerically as 0.06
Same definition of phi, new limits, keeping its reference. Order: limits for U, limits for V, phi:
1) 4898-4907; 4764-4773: 0.03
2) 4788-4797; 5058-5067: 0.02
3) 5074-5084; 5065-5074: 0.00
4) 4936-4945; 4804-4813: 0.24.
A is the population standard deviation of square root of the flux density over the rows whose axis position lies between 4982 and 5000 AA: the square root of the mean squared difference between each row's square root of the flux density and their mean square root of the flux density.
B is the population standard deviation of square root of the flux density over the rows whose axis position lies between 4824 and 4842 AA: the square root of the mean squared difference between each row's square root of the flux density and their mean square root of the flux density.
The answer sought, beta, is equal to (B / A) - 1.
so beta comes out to -0.5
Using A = 0.08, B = 0.04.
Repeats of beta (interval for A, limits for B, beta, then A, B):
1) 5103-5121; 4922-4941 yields 0.4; 0.05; 0.07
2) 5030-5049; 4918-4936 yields 0.7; 0.06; 0.11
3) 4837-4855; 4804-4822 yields 0.7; 0.02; 0.03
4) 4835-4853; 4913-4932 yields 5.8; 0.02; 0.11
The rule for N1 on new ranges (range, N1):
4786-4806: 0.46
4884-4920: 0.70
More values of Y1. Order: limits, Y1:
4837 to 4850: 5.48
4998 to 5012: 5.52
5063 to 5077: 5.52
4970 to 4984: 5.55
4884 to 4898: 5.52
